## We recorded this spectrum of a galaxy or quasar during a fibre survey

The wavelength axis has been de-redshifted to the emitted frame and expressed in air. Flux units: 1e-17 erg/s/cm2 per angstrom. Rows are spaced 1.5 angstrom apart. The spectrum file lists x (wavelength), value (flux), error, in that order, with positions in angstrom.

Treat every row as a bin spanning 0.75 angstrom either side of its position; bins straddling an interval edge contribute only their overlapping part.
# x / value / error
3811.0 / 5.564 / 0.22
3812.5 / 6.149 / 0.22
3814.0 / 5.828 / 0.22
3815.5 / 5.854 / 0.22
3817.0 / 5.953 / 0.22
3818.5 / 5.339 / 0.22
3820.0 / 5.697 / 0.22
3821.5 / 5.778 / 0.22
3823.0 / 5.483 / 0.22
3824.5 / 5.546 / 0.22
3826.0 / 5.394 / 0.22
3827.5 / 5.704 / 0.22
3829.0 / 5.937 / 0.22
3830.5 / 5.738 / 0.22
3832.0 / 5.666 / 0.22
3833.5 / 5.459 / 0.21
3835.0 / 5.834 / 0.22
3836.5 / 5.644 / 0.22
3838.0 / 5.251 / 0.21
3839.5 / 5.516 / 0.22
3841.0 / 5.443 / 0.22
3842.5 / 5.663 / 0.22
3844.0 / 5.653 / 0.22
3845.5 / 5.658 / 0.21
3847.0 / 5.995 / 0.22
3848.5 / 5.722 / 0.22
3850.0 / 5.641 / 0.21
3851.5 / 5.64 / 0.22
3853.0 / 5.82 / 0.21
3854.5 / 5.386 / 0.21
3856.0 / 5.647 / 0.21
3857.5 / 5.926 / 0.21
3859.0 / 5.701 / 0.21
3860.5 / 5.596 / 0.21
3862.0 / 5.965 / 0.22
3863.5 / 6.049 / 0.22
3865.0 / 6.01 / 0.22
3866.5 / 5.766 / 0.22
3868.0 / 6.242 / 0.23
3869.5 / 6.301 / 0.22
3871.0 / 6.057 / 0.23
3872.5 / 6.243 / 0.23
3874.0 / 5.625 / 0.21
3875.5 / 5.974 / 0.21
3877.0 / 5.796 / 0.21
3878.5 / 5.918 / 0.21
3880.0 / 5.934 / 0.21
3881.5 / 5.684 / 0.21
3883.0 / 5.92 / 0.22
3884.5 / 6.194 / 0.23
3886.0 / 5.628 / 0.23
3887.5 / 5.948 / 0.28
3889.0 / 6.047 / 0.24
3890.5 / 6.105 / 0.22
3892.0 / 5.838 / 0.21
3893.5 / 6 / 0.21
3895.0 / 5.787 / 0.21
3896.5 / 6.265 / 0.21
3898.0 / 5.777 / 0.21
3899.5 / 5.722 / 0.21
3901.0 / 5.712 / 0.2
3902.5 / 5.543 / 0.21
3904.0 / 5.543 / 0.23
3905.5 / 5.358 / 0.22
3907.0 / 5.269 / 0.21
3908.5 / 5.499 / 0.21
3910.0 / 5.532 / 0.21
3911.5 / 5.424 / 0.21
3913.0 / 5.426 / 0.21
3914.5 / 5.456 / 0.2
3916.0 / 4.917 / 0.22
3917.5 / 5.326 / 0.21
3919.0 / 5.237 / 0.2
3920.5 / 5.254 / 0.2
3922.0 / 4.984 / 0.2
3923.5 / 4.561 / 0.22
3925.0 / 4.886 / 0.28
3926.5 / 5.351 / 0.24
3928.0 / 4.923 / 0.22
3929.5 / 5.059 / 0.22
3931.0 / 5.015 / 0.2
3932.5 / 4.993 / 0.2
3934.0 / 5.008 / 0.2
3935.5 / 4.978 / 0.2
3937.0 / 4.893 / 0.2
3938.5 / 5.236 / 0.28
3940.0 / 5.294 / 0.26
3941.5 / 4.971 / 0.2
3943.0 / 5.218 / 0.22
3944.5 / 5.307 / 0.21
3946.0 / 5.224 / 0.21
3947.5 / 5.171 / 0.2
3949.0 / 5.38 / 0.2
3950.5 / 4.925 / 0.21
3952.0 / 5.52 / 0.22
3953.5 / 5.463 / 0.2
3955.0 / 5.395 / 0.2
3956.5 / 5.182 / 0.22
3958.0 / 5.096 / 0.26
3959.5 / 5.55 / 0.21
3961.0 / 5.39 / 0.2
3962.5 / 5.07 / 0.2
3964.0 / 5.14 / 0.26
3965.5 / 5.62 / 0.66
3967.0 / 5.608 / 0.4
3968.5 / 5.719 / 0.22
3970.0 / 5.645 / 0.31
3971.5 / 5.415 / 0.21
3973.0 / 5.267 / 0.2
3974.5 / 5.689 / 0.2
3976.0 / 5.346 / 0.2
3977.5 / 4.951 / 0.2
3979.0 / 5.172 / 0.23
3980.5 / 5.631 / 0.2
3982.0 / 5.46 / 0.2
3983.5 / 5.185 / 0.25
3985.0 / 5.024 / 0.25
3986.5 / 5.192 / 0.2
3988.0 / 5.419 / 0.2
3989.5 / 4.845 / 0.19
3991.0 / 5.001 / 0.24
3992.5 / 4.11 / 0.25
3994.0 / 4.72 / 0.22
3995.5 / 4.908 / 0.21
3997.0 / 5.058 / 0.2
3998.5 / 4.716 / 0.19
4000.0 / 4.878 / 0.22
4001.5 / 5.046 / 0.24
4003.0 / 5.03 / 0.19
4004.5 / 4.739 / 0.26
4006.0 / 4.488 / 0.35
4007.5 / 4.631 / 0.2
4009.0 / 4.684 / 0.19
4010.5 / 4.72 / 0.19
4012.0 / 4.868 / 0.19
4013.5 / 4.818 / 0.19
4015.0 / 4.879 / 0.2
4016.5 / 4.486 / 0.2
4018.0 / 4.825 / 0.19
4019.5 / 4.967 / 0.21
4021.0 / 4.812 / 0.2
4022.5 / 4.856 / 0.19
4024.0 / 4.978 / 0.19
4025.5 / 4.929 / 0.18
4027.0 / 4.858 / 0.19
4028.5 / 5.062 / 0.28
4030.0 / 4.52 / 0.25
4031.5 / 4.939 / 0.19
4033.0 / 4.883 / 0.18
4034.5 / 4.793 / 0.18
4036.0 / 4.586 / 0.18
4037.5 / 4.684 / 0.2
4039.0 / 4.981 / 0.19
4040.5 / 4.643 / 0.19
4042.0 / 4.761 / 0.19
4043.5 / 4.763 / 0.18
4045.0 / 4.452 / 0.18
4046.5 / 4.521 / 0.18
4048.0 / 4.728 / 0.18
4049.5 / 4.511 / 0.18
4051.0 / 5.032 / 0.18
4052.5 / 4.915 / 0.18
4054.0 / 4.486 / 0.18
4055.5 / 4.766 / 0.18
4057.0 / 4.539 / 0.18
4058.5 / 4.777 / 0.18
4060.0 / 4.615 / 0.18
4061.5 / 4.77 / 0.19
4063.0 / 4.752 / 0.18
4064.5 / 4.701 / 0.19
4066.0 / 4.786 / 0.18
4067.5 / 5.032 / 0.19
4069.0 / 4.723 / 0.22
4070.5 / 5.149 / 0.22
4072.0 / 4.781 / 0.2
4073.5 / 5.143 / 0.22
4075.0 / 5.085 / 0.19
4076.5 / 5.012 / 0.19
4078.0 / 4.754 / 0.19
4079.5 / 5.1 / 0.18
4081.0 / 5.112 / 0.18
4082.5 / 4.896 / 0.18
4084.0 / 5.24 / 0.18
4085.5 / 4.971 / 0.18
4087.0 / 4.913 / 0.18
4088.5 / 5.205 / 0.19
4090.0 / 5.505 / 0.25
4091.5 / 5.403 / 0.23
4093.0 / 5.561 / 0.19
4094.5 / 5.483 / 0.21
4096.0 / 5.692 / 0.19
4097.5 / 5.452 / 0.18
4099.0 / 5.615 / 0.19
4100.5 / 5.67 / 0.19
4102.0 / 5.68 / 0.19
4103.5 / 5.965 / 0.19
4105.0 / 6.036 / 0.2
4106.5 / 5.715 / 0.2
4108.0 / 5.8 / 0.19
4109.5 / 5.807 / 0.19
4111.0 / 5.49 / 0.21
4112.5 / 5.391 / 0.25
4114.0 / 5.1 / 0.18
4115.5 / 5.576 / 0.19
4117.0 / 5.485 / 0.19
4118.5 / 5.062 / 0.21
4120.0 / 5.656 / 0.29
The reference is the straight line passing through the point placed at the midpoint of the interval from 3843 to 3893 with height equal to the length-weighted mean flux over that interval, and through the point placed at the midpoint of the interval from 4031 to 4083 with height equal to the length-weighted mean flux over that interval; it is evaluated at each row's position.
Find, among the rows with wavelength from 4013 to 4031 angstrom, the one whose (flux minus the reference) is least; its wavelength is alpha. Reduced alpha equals 4016.5 angstrom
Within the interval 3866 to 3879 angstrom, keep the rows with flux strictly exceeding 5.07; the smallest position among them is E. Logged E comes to 3866.5 angstrom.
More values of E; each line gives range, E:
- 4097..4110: 4097.5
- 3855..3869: 3856.0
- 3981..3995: 3982.0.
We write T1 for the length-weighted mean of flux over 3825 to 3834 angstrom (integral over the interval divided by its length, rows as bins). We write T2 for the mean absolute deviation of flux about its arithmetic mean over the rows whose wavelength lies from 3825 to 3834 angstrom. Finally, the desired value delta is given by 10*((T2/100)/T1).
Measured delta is 0.0026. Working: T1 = 5.7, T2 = 0.15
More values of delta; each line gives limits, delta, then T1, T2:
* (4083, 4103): 0.0038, 5.4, 0.21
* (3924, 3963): 0.0034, 5.2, 0.17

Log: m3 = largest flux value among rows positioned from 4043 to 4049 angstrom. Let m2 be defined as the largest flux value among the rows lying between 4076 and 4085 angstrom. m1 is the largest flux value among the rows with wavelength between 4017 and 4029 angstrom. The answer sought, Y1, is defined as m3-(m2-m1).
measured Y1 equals 4.6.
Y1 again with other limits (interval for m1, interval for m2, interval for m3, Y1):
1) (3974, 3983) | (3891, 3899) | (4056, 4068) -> 4.5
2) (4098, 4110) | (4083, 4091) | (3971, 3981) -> 6.2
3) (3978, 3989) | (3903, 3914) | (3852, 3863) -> 6.1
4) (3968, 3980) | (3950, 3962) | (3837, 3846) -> 5.8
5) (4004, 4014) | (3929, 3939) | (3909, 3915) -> 5.2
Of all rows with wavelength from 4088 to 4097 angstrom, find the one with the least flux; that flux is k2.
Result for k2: 5.205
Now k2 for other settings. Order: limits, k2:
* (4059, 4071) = 4.615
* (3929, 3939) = 4.893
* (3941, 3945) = 4.971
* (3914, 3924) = 4.561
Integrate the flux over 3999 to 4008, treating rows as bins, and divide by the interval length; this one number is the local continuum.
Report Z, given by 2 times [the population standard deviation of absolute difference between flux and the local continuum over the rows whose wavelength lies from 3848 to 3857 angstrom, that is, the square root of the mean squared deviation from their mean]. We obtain 0.26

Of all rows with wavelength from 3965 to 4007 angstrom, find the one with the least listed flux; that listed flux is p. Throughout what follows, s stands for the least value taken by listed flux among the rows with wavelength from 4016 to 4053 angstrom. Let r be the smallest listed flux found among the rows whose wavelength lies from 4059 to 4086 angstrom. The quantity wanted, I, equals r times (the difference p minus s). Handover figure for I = -2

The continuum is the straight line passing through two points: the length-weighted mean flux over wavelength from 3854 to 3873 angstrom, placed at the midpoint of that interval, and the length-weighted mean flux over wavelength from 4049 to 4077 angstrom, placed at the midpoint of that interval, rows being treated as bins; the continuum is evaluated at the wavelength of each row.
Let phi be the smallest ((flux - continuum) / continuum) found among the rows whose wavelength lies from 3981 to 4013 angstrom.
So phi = -0.21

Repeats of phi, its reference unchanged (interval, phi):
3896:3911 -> -0.07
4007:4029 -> -0.12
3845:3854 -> -0.06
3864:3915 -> -0.07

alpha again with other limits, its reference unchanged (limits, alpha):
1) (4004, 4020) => 4006.0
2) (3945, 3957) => 3950.5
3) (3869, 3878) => 3874.0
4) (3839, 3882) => 3841.0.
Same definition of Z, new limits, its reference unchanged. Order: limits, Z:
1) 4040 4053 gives 0.22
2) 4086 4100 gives 0.45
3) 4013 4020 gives 0.23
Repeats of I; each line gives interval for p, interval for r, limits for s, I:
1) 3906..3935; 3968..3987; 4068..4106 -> -1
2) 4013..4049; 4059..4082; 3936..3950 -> -2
